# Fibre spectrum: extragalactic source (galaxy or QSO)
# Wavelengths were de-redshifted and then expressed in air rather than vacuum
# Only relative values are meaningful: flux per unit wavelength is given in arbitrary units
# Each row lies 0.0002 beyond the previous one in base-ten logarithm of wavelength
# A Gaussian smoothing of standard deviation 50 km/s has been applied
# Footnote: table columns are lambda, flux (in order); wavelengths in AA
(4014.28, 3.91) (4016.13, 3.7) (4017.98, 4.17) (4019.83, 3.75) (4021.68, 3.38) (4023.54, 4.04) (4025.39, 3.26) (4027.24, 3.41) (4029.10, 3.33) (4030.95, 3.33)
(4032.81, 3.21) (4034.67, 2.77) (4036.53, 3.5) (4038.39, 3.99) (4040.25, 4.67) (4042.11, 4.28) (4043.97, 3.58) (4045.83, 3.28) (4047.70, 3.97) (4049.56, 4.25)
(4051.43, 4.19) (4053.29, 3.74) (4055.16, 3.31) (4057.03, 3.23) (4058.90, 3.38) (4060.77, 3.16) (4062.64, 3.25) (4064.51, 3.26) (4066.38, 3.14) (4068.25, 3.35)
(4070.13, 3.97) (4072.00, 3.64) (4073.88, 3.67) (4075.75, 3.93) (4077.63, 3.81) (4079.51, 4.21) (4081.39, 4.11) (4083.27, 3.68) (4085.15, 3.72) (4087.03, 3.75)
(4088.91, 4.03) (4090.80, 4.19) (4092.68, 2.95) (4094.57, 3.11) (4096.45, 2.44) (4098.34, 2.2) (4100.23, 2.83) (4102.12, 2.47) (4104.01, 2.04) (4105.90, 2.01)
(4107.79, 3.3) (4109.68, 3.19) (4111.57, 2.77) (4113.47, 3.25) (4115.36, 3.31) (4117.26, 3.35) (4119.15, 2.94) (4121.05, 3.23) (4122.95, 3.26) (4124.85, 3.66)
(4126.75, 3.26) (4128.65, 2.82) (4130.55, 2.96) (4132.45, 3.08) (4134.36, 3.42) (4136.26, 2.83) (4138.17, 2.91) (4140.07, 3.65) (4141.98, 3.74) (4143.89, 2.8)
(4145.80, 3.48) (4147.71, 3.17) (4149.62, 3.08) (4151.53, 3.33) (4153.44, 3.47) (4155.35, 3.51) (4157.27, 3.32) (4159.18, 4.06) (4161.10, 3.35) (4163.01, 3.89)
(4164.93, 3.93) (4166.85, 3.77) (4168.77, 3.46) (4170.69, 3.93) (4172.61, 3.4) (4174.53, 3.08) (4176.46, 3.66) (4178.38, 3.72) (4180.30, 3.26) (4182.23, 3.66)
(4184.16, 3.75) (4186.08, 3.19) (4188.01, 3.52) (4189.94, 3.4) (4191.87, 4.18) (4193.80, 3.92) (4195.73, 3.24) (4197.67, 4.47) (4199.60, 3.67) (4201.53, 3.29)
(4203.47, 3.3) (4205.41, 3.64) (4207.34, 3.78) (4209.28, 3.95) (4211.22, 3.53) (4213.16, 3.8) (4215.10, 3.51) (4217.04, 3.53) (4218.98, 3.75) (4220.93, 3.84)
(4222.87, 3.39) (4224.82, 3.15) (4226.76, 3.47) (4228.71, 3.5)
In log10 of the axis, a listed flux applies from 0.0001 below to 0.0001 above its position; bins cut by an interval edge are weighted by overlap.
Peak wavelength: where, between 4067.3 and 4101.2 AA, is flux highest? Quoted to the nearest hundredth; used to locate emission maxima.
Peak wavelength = 4079.51 AA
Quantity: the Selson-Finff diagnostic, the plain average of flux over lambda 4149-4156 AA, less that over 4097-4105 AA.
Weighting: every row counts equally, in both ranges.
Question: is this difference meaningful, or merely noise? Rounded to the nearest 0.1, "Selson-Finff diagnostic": 1.0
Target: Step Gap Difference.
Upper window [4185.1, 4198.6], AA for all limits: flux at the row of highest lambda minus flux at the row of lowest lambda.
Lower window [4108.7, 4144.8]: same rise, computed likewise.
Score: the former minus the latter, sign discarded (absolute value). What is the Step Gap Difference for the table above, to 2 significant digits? 1.7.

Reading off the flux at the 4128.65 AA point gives 2.82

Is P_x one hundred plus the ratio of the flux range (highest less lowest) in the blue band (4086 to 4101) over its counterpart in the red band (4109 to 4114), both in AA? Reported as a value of 104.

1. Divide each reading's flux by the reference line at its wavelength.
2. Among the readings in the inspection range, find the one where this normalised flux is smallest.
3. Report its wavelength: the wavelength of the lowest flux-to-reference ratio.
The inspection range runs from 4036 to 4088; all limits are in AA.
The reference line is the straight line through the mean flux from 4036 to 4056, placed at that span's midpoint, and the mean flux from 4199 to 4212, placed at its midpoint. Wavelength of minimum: 4066.38 AA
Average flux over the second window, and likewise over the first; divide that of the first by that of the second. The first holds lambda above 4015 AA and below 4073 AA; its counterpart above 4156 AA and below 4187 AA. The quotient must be 1.00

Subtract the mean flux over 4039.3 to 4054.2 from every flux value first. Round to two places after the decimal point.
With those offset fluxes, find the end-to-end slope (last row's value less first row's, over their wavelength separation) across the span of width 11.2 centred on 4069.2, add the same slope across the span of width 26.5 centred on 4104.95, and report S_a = 0.06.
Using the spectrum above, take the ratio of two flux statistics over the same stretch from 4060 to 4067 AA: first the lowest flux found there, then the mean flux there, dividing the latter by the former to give 1.02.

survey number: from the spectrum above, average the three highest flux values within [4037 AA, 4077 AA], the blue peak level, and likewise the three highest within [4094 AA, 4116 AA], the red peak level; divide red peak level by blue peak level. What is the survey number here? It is 0.75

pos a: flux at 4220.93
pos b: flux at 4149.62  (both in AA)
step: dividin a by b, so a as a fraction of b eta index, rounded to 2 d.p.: 1.25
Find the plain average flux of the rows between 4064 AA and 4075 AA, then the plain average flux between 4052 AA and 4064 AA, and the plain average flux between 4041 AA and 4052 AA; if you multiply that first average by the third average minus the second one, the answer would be 2.0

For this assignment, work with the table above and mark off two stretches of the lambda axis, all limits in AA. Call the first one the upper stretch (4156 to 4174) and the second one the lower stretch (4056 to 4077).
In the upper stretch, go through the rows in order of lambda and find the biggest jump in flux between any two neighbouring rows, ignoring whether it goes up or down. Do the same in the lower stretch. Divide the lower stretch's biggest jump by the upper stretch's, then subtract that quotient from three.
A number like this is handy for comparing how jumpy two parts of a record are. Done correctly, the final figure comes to 2.16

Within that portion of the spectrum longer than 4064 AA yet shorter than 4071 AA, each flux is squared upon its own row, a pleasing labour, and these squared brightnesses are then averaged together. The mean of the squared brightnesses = 11.9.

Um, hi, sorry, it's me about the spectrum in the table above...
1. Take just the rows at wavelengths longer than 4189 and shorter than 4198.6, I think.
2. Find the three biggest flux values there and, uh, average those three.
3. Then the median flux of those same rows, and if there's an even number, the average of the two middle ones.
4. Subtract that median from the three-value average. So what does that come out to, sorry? 0.27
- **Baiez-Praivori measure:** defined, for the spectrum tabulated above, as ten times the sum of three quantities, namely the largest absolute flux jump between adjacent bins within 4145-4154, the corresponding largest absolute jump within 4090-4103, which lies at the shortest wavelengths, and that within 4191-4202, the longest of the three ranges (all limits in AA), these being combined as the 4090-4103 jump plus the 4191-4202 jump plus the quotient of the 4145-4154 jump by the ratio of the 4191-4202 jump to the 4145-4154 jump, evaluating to 25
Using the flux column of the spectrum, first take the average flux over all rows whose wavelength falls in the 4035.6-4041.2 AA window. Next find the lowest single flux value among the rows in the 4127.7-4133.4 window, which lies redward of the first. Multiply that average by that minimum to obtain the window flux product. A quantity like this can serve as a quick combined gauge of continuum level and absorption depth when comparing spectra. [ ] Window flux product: 11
